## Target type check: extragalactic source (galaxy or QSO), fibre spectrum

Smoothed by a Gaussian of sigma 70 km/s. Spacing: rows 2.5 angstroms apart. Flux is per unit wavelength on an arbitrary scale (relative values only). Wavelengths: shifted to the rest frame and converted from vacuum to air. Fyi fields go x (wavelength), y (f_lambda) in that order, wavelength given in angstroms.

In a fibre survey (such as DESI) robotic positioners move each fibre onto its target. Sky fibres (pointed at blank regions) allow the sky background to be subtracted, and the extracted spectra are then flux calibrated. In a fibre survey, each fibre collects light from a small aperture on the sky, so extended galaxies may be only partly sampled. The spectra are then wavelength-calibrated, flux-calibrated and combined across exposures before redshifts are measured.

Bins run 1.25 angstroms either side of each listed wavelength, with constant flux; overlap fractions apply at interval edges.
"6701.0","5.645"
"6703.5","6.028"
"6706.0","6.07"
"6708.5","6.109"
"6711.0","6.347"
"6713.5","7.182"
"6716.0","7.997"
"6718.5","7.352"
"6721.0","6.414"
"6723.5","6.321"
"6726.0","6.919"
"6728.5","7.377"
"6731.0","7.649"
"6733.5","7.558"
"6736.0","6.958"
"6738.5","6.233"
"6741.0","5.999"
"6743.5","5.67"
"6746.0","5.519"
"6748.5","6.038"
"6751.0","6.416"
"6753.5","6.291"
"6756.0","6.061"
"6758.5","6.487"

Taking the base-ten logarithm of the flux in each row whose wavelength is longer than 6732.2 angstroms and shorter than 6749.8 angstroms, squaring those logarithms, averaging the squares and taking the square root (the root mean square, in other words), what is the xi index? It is 0.80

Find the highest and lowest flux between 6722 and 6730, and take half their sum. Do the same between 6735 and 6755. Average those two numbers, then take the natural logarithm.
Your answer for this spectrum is 1.88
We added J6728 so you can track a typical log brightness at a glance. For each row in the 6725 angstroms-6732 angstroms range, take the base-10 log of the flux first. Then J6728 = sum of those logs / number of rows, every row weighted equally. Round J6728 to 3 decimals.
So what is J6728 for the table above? 0.864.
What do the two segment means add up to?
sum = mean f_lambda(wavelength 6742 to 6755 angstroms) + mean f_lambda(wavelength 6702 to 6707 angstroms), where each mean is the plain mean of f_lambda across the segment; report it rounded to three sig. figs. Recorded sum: 12.0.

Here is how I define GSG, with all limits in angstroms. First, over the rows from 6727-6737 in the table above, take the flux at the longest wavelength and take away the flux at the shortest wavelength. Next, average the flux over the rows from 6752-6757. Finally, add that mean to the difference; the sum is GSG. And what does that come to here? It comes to 5.8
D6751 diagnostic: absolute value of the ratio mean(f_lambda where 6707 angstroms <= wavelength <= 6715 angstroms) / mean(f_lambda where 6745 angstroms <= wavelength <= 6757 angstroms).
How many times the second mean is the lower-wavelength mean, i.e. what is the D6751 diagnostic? 1.08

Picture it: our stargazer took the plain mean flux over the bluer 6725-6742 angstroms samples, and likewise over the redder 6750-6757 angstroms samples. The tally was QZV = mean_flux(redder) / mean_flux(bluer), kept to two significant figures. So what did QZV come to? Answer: 0.90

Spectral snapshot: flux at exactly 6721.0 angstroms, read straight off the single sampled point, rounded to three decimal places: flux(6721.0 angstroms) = 6.414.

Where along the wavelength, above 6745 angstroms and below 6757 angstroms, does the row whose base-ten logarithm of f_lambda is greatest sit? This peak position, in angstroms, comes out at 6751.0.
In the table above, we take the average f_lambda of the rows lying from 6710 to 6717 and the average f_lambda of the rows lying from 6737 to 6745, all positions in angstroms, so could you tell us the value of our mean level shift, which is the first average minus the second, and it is 1.2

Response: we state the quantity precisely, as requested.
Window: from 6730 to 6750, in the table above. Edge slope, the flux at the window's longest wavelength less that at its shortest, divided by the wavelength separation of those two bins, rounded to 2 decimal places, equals -0.09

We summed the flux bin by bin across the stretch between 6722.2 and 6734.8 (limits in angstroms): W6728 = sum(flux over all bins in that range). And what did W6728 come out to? 36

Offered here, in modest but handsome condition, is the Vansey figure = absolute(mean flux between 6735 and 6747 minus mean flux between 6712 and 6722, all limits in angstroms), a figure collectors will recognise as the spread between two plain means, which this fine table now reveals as 1.2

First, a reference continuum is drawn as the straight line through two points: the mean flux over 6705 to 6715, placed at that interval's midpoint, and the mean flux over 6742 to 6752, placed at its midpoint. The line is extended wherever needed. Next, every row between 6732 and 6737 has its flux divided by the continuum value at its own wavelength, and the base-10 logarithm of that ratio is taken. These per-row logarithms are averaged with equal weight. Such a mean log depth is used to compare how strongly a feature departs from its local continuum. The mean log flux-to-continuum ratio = 0.08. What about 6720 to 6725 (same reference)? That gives 0.01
